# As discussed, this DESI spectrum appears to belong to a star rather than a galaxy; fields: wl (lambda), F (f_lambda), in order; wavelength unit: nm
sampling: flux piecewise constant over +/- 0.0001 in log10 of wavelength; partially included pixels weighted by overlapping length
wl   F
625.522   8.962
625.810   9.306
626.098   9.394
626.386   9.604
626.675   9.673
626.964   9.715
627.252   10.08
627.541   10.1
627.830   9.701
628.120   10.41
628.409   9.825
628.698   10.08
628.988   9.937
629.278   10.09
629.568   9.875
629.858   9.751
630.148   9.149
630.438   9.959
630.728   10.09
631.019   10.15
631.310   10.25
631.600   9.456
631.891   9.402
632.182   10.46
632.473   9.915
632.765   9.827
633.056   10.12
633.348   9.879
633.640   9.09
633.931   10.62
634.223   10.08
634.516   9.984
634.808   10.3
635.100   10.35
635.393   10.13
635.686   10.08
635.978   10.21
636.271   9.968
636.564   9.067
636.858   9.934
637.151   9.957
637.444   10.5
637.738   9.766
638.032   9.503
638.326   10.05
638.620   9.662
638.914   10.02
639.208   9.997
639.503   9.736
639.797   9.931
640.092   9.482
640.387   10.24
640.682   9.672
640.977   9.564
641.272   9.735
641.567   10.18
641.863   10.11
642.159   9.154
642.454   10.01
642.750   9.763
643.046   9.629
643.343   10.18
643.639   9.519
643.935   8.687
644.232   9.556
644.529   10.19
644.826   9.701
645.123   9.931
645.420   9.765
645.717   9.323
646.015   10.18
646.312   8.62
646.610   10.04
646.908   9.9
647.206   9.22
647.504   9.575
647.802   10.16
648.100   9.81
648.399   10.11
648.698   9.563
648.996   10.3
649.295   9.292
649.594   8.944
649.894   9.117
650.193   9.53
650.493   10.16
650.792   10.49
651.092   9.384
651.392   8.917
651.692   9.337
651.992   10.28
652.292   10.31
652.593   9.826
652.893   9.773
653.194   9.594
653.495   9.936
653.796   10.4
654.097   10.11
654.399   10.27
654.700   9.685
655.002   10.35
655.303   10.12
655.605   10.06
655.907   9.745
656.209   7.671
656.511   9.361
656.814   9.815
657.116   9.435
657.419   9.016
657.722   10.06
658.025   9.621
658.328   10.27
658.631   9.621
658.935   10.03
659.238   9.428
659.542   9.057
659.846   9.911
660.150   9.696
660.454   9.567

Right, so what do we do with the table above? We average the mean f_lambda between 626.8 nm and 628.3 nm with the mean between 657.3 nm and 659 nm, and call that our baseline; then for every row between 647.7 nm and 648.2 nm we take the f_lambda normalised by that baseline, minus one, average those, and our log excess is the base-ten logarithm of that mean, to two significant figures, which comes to -2.0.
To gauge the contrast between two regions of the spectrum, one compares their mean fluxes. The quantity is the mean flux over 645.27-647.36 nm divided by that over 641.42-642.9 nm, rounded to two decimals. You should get 0.97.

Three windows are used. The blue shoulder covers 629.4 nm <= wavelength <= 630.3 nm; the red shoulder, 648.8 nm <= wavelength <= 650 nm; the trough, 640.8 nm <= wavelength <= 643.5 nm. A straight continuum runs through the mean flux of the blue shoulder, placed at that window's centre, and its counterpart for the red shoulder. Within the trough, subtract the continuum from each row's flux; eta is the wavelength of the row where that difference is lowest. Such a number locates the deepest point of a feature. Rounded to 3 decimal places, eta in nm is 642.159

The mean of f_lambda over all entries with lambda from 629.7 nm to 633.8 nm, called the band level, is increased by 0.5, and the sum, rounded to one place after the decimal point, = 10.3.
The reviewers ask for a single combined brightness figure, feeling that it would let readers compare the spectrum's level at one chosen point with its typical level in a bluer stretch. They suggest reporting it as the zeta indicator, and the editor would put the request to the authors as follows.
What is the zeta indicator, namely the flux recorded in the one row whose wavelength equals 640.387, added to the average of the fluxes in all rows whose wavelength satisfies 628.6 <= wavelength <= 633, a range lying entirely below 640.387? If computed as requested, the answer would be 20.1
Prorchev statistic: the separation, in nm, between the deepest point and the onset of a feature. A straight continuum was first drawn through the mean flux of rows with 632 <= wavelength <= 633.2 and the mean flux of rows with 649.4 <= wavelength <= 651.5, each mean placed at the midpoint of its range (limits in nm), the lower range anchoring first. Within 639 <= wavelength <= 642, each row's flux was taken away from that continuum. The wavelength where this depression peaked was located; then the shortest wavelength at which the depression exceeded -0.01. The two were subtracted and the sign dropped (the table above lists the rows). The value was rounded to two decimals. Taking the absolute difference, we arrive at 0.59 nm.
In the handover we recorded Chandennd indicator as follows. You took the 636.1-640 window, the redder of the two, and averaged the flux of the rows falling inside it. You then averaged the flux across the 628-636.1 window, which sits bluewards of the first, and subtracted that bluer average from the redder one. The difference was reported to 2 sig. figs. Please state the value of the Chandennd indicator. -0.13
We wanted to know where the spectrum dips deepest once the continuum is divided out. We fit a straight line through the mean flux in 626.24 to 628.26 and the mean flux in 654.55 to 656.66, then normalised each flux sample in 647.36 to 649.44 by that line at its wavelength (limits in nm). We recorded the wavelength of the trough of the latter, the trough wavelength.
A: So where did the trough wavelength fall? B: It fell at 649.295 nm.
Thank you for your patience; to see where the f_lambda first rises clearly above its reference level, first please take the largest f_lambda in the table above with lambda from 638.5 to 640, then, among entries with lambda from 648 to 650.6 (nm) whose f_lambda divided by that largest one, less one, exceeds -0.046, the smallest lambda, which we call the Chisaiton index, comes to 648.100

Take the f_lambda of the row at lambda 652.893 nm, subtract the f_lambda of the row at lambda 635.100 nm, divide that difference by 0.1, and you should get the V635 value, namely -6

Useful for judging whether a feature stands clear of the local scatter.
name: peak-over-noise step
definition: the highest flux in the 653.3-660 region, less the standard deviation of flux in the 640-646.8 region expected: 10.0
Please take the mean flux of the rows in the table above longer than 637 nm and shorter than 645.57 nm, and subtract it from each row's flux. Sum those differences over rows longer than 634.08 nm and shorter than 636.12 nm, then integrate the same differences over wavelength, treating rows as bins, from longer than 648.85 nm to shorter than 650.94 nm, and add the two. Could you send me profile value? 2.3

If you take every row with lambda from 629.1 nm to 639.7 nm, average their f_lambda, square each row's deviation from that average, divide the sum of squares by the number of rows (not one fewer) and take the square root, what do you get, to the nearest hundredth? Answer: 0.36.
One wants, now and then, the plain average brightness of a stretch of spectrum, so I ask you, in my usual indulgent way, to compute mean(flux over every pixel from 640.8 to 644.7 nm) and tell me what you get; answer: 9.71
